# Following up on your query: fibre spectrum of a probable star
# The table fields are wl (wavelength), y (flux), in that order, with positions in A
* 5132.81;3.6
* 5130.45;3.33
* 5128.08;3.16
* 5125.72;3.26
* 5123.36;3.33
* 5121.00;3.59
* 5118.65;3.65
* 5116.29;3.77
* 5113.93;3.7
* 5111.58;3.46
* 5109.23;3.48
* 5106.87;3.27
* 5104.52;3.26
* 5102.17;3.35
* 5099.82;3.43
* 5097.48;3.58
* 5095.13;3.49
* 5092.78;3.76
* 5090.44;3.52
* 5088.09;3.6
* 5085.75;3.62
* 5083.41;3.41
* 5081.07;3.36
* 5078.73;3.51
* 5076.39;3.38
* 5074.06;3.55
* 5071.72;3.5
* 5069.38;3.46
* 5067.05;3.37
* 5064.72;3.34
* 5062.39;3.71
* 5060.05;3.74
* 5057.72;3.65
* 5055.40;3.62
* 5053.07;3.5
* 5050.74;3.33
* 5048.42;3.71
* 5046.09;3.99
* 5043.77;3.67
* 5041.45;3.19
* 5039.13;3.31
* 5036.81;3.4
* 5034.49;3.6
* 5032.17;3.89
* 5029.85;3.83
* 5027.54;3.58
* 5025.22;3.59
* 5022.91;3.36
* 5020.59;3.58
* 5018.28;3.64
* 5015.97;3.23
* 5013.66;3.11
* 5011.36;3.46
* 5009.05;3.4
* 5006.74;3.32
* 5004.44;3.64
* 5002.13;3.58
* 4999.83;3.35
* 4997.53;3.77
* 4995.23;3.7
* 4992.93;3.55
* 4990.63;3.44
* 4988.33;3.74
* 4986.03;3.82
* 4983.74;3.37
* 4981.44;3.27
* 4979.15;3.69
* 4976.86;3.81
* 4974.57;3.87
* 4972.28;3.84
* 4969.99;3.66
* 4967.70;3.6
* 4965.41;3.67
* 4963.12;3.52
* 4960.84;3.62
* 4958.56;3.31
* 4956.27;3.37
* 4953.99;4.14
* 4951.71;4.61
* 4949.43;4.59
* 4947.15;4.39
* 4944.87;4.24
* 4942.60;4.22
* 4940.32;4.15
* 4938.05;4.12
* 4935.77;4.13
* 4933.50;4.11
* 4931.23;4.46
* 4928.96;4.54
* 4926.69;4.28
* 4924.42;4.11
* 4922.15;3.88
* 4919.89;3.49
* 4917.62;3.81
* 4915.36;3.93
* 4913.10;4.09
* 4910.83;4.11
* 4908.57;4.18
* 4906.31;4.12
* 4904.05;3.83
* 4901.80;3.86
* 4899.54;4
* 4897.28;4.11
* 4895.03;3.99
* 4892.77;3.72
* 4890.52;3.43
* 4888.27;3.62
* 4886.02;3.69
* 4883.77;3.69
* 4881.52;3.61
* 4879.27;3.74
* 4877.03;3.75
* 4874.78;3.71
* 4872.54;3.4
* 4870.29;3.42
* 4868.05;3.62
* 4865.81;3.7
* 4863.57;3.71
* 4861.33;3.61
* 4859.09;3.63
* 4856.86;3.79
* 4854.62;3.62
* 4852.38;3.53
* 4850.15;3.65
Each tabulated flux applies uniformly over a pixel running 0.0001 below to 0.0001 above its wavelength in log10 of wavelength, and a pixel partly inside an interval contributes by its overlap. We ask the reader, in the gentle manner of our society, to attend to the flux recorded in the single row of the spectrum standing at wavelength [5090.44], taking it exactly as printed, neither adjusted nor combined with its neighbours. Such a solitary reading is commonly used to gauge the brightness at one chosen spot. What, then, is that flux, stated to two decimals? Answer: 3.52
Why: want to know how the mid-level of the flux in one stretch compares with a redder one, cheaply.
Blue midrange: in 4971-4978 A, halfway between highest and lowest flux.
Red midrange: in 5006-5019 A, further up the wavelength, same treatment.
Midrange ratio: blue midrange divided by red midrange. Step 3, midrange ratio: 1.14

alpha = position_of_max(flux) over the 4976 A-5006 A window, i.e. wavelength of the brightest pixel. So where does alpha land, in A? 4986.03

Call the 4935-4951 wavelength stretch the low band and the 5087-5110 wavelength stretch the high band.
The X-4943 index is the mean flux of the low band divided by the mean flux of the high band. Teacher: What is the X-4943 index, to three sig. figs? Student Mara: 1.23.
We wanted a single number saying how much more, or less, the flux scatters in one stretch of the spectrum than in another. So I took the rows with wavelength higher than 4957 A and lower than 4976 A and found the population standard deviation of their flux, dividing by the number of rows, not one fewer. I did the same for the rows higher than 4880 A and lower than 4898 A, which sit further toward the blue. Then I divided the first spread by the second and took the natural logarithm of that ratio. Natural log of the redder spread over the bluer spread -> -0.21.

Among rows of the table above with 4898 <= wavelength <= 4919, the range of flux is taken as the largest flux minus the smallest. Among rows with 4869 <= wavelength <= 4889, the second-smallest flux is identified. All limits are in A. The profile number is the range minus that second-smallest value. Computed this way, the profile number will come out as -3.05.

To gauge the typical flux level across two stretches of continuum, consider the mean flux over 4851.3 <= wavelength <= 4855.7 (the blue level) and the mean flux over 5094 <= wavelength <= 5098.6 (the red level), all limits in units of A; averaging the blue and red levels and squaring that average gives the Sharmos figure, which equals 12.6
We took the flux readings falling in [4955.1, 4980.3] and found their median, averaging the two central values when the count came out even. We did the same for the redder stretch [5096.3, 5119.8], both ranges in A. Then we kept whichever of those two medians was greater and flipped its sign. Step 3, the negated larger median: -3.66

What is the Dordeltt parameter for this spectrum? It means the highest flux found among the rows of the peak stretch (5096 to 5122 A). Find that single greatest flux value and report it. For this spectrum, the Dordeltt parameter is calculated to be 3.77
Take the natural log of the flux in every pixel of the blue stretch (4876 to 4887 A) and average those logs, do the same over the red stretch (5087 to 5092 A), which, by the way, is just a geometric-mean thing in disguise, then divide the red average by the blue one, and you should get 0.97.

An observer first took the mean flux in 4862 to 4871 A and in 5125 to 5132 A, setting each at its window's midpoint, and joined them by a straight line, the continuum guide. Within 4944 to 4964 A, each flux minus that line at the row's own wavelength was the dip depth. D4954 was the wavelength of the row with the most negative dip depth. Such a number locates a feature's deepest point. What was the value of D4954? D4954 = 4958.56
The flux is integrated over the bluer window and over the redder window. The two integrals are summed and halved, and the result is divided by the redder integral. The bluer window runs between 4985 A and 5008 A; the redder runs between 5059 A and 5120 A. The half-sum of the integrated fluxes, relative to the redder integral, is 0.69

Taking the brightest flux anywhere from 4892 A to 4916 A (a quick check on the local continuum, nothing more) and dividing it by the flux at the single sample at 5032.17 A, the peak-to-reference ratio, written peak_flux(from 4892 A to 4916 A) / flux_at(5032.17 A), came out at 1.07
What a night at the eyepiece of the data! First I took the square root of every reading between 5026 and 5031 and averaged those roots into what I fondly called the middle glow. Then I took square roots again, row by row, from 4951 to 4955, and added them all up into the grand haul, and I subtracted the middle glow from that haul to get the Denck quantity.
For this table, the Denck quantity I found 2.26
